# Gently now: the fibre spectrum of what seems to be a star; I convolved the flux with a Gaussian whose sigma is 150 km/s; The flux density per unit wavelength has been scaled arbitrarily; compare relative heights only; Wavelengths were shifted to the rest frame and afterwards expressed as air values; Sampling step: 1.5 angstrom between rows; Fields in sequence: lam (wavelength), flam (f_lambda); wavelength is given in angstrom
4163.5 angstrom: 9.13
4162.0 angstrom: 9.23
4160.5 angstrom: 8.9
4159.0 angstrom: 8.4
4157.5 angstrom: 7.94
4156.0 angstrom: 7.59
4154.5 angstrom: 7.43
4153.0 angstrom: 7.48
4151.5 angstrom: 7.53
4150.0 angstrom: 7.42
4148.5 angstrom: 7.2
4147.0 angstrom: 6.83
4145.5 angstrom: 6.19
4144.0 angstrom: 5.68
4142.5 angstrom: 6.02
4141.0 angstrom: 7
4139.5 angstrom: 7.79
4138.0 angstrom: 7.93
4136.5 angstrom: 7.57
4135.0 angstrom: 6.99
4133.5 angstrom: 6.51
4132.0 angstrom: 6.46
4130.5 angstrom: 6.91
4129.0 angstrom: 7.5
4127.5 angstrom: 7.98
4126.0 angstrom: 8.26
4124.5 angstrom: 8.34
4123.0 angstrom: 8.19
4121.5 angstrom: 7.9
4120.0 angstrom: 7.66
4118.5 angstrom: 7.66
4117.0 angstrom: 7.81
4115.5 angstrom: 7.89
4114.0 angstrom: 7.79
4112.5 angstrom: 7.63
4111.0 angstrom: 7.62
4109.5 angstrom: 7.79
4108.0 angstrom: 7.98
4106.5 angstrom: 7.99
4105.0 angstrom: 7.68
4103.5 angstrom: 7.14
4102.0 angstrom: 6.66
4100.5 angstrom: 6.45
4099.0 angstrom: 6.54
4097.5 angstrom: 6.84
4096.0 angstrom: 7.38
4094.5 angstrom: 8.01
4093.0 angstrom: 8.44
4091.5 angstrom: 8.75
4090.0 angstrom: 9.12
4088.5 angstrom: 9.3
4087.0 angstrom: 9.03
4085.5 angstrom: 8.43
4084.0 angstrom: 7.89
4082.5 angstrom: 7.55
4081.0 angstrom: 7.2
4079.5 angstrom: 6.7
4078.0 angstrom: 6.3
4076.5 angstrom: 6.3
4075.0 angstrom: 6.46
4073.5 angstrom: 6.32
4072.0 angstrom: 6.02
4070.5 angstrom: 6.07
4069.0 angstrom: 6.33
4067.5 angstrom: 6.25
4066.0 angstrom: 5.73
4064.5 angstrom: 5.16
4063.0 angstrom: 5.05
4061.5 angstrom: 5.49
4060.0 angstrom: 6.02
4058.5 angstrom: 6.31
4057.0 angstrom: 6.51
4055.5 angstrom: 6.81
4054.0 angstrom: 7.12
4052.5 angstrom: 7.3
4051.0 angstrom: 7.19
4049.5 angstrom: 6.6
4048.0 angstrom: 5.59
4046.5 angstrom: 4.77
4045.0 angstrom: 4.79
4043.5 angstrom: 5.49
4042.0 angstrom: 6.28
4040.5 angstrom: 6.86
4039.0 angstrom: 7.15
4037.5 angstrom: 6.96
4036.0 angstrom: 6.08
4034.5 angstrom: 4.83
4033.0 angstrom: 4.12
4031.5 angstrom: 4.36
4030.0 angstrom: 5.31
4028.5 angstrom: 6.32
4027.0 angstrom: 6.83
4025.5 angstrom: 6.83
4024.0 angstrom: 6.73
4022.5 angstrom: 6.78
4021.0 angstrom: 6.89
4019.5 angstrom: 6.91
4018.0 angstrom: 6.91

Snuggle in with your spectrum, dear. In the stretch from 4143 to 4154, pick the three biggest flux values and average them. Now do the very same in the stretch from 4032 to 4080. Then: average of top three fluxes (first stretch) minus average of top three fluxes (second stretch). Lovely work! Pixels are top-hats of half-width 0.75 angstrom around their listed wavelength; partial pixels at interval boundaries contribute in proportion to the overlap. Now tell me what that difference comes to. 0.3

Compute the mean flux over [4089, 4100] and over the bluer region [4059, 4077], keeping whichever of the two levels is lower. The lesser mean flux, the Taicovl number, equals 5.93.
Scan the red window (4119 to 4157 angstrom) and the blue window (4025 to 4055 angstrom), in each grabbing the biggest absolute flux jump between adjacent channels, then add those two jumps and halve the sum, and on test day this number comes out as 1.1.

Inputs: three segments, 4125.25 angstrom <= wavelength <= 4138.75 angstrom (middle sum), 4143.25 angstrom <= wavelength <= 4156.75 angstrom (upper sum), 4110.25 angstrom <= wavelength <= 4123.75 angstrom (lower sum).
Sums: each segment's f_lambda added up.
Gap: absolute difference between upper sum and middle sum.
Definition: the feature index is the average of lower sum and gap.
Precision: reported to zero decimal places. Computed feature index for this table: 36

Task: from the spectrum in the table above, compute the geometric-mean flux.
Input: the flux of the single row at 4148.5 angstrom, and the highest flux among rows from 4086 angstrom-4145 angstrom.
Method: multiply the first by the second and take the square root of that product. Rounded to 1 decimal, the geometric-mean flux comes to 8.2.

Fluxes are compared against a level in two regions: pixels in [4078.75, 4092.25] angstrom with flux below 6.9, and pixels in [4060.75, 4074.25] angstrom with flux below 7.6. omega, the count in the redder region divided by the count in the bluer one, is 0.11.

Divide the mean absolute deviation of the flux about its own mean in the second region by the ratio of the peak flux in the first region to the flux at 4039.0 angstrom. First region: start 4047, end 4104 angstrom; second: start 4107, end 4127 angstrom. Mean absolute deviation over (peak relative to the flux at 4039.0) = 0.1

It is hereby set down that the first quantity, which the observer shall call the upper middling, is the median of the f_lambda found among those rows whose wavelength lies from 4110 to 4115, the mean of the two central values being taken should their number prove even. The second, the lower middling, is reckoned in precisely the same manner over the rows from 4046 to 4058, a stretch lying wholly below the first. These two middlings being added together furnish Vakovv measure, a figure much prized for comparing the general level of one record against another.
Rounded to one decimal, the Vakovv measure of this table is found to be 14.3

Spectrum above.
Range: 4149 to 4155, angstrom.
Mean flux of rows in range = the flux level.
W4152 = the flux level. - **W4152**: 7.46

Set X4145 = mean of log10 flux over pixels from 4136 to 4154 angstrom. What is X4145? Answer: 0.846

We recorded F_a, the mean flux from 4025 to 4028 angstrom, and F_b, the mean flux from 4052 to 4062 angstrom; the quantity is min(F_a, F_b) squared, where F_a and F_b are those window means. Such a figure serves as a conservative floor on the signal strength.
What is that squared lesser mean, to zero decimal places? 42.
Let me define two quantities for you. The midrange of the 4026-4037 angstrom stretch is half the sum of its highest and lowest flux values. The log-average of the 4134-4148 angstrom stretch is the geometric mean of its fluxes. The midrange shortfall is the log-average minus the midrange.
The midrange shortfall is 1.4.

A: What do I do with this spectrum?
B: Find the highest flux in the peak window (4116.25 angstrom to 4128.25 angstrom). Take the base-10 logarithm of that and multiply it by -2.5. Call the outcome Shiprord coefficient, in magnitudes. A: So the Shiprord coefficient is -2.30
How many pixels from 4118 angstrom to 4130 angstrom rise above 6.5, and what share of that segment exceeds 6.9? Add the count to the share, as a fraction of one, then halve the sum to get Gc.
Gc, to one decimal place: 4.5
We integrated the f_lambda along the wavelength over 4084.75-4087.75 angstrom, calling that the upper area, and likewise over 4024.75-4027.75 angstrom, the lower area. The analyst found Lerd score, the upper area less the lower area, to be 5.7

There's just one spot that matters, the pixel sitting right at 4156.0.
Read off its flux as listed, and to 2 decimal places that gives 7.59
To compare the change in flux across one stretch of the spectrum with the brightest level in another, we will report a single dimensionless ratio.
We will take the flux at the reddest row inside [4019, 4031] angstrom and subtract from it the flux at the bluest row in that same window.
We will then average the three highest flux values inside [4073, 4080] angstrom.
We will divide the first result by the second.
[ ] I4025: -0.25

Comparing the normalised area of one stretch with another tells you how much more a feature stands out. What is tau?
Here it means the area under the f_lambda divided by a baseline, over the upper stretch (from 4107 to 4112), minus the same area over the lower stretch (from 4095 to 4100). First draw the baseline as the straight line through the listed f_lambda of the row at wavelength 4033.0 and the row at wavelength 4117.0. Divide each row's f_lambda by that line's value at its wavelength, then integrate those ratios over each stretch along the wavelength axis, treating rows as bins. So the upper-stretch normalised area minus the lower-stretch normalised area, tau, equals 0.21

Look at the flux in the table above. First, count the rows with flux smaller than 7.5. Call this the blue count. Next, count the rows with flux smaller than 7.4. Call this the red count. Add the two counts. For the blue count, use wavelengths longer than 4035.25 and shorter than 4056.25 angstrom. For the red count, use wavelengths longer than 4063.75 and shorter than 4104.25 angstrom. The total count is 32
